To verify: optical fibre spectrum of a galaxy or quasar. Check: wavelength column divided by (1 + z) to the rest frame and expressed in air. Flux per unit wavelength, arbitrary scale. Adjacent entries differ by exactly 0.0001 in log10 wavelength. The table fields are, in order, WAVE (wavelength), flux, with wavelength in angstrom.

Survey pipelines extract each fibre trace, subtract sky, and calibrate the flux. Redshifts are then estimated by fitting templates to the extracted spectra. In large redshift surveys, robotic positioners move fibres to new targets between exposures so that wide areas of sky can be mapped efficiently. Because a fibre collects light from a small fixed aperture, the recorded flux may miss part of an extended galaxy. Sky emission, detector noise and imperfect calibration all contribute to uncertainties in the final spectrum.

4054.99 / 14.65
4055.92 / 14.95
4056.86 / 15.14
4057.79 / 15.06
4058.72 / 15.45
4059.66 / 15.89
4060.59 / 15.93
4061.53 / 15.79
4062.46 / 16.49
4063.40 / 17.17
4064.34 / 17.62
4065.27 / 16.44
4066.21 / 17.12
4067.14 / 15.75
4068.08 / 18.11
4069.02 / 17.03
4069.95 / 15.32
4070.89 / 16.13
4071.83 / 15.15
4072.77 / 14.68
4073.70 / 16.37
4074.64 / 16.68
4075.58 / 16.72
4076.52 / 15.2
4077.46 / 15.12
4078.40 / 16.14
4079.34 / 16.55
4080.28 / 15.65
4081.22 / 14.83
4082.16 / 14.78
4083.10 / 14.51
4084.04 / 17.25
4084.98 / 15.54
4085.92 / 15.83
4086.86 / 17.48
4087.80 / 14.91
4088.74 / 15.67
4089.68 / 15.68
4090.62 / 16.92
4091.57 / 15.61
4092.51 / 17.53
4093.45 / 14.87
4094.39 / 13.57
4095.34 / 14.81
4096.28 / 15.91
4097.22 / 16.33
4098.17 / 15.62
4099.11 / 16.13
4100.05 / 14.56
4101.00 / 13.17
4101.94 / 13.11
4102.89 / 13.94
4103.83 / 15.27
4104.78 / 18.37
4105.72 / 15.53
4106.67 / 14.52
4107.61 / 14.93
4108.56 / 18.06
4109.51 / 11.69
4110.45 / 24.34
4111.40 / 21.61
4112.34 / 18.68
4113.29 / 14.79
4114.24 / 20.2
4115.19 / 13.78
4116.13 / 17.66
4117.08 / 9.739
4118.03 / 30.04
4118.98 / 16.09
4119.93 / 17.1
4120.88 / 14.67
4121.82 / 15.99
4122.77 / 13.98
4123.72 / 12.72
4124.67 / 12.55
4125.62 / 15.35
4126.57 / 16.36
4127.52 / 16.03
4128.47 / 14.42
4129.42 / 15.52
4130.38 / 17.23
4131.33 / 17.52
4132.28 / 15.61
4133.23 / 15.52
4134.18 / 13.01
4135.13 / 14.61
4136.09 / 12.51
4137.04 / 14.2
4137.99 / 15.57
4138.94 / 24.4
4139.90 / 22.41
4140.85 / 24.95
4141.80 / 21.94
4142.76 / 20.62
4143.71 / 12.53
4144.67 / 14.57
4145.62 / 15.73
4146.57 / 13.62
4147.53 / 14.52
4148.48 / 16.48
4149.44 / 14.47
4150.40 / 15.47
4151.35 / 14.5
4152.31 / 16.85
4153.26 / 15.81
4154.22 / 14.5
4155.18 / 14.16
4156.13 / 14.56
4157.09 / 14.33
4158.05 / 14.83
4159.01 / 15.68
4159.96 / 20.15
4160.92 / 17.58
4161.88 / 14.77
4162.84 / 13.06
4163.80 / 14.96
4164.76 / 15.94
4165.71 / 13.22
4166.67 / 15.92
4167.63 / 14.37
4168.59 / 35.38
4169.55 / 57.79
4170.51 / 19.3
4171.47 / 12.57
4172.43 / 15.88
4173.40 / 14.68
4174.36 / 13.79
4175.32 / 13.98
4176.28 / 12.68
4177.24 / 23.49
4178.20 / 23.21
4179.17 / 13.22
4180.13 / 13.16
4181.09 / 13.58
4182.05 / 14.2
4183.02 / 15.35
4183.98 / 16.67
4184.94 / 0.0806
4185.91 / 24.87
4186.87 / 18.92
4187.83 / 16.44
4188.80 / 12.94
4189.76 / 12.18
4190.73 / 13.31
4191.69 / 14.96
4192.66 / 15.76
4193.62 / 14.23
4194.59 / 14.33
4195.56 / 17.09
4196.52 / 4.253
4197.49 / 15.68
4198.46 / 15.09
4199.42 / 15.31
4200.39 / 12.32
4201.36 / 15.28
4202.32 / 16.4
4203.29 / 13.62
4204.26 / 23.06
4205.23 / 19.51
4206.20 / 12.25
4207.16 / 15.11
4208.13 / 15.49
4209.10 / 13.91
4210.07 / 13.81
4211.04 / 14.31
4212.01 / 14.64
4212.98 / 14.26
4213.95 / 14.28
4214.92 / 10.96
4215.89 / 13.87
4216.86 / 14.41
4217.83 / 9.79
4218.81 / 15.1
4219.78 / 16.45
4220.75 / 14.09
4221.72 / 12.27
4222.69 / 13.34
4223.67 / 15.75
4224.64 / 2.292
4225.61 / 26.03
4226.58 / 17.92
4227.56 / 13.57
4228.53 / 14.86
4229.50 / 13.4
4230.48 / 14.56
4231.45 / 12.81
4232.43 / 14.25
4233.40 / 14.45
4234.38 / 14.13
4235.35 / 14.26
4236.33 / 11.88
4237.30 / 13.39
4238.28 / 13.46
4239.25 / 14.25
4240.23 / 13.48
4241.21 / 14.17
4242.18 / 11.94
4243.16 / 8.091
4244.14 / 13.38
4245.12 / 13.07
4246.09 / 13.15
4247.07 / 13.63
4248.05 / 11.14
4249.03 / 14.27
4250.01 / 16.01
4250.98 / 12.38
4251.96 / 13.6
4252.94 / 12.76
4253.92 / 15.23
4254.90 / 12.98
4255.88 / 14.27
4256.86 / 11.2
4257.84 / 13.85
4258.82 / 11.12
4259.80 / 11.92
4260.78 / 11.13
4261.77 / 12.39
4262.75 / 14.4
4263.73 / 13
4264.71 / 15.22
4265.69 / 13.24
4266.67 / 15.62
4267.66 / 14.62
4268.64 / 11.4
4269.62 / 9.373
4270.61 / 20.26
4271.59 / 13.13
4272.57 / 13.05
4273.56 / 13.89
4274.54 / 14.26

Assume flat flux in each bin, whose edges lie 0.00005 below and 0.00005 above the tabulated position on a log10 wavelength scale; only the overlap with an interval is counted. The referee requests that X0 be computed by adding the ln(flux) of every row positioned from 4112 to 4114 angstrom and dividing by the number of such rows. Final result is 2.81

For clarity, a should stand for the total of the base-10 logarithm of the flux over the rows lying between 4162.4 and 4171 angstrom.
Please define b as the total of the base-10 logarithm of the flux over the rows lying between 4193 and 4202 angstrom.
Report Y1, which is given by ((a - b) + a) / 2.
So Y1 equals 6.6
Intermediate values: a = 11.6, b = 10.0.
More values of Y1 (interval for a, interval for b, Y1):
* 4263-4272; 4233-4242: 5.1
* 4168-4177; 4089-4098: 6.1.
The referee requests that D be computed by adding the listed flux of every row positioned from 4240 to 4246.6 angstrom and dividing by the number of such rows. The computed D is 12.5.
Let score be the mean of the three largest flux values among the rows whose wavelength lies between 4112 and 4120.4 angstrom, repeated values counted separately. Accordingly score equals 23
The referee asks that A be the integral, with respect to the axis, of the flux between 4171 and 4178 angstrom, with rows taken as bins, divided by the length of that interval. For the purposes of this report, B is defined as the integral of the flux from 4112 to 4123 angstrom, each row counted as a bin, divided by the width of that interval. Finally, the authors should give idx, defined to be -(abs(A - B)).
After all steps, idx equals -1.3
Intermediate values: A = 16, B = 16.9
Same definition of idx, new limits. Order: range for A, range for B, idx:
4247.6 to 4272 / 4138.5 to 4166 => -3.1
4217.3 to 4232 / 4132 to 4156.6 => -2.1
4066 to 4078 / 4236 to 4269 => -3.0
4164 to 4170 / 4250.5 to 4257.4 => -11.6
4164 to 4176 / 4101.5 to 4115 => -3.3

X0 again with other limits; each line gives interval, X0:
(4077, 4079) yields 2.75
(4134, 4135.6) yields 2.62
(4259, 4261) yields 2.44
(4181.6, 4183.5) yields 2.69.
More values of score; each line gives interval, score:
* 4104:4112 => 21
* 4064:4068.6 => 18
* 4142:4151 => 18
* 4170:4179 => 22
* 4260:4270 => 15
